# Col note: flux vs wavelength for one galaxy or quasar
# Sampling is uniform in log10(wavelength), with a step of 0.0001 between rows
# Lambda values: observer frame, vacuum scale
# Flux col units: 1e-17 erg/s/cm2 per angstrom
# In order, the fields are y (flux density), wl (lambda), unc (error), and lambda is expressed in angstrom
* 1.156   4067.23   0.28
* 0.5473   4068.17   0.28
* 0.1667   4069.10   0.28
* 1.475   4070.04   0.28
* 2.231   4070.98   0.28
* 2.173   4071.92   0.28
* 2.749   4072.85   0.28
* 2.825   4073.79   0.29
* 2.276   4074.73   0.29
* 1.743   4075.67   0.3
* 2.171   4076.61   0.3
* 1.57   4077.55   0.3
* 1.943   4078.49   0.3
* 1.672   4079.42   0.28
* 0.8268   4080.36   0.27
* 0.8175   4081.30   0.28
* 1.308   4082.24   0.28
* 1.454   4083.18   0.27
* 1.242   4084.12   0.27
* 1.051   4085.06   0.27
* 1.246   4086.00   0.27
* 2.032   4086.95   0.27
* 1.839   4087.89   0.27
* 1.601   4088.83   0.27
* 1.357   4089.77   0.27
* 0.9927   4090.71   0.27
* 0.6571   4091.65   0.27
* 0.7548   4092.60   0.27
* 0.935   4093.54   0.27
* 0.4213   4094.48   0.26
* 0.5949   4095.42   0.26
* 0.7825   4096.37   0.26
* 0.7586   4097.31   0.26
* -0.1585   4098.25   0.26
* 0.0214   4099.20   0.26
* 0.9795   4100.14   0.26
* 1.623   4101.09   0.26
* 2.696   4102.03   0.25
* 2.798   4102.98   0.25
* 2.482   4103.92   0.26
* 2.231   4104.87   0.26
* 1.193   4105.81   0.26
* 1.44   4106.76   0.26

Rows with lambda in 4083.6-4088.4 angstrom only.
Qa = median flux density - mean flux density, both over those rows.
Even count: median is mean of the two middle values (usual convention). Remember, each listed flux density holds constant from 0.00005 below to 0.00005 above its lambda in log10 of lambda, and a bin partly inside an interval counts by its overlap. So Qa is -0.24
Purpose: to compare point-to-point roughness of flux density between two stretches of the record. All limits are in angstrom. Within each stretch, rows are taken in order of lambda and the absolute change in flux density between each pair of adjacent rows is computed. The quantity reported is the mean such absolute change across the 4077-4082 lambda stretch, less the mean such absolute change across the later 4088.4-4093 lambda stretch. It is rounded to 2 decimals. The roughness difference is 0.11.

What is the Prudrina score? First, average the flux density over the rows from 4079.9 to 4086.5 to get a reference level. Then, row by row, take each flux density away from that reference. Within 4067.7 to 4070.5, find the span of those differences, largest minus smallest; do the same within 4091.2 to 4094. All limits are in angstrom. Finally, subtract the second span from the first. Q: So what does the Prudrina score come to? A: 1.0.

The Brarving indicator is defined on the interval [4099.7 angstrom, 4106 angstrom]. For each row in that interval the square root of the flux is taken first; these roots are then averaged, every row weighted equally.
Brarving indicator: 1.4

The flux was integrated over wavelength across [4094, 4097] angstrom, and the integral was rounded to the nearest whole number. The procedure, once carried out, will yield 2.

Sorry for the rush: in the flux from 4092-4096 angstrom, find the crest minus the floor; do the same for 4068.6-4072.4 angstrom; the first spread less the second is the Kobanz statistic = -1.6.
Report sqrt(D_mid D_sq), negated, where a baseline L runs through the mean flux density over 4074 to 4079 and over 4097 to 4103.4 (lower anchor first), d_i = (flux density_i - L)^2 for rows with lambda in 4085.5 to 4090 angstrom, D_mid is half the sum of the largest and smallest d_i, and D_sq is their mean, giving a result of -0.09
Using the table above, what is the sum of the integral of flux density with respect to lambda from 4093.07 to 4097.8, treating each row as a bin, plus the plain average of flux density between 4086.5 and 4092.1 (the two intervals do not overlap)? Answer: 4.7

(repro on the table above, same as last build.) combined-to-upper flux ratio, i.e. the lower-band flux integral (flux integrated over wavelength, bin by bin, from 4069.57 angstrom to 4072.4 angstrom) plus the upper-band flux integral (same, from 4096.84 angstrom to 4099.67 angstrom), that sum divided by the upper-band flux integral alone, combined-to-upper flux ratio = 10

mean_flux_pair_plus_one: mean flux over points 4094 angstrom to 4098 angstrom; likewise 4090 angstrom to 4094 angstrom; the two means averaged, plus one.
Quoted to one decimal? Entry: 1.7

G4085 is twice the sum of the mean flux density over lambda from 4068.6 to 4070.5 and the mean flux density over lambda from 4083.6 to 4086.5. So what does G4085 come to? 4.0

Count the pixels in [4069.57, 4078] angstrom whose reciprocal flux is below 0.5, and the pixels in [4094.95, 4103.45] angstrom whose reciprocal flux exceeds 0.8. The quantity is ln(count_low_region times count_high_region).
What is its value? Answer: 3.4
